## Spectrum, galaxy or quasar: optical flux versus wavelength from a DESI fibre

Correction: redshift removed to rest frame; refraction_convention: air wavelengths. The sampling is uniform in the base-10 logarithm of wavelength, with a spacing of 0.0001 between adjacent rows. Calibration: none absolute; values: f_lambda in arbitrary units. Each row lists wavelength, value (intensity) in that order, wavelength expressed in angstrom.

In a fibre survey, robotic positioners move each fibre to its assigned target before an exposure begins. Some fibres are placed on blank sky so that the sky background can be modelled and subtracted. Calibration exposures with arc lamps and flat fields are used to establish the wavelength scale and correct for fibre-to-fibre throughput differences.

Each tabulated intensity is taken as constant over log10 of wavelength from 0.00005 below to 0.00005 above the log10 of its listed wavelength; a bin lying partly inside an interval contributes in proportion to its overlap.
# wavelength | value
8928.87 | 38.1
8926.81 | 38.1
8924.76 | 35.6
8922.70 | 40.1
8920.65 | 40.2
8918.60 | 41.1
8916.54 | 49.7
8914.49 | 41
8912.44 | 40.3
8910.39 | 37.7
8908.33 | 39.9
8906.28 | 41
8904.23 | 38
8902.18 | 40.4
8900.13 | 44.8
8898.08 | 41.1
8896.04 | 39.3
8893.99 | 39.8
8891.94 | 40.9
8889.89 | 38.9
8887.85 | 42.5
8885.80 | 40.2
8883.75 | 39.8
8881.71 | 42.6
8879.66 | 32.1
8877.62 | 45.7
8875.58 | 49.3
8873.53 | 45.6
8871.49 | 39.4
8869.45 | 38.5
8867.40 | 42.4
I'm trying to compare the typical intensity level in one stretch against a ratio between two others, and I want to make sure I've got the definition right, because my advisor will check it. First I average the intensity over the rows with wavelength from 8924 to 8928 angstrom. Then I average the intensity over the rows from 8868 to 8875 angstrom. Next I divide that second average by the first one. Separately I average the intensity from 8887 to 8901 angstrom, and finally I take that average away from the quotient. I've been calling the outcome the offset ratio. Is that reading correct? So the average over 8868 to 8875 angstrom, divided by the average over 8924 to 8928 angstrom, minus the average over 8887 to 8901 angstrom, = -39.9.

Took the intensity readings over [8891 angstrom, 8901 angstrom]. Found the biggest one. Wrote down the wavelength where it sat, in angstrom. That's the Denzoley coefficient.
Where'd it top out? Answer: 8900.13 angstrom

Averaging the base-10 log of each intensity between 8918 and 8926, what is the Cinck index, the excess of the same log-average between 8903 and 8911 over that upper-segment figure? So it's -0.001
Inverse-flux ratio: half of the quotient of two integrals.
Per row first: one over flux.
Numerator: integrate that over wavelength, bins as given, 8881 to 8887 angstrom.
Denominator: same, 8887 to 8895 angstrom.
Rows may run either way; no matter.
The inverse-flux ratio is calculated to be 0.37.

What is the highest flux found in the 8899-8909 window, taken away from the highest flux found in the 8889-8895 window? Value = -4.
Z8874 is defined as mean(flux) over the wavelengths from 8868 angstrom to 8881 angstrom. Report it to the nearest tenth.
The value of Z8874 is 41.8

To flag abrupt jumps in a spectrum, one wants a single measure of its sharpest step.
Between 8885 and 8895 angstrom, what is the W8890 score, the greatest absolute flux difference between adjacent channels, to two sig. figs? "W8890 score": 3.6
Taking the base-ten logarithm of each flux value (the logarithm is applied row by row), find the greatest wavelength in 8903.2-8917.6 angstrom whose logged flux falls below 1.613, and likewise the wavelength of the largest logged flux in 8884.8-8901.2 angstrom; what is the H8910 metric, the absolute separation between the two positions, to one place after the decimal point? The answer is 14.4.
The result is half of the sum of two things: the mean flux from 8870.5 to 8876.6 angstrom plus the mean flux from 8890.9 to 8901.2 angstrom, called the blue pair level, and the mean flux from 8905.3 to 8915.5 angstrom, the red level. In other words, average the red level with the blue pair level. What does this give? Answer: 63.0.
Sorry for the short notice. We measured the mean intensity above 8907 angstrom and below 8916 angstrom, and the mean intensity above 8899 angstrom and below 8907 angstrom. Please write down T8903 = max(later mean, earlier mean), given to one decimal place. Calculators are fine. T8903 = 41.0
